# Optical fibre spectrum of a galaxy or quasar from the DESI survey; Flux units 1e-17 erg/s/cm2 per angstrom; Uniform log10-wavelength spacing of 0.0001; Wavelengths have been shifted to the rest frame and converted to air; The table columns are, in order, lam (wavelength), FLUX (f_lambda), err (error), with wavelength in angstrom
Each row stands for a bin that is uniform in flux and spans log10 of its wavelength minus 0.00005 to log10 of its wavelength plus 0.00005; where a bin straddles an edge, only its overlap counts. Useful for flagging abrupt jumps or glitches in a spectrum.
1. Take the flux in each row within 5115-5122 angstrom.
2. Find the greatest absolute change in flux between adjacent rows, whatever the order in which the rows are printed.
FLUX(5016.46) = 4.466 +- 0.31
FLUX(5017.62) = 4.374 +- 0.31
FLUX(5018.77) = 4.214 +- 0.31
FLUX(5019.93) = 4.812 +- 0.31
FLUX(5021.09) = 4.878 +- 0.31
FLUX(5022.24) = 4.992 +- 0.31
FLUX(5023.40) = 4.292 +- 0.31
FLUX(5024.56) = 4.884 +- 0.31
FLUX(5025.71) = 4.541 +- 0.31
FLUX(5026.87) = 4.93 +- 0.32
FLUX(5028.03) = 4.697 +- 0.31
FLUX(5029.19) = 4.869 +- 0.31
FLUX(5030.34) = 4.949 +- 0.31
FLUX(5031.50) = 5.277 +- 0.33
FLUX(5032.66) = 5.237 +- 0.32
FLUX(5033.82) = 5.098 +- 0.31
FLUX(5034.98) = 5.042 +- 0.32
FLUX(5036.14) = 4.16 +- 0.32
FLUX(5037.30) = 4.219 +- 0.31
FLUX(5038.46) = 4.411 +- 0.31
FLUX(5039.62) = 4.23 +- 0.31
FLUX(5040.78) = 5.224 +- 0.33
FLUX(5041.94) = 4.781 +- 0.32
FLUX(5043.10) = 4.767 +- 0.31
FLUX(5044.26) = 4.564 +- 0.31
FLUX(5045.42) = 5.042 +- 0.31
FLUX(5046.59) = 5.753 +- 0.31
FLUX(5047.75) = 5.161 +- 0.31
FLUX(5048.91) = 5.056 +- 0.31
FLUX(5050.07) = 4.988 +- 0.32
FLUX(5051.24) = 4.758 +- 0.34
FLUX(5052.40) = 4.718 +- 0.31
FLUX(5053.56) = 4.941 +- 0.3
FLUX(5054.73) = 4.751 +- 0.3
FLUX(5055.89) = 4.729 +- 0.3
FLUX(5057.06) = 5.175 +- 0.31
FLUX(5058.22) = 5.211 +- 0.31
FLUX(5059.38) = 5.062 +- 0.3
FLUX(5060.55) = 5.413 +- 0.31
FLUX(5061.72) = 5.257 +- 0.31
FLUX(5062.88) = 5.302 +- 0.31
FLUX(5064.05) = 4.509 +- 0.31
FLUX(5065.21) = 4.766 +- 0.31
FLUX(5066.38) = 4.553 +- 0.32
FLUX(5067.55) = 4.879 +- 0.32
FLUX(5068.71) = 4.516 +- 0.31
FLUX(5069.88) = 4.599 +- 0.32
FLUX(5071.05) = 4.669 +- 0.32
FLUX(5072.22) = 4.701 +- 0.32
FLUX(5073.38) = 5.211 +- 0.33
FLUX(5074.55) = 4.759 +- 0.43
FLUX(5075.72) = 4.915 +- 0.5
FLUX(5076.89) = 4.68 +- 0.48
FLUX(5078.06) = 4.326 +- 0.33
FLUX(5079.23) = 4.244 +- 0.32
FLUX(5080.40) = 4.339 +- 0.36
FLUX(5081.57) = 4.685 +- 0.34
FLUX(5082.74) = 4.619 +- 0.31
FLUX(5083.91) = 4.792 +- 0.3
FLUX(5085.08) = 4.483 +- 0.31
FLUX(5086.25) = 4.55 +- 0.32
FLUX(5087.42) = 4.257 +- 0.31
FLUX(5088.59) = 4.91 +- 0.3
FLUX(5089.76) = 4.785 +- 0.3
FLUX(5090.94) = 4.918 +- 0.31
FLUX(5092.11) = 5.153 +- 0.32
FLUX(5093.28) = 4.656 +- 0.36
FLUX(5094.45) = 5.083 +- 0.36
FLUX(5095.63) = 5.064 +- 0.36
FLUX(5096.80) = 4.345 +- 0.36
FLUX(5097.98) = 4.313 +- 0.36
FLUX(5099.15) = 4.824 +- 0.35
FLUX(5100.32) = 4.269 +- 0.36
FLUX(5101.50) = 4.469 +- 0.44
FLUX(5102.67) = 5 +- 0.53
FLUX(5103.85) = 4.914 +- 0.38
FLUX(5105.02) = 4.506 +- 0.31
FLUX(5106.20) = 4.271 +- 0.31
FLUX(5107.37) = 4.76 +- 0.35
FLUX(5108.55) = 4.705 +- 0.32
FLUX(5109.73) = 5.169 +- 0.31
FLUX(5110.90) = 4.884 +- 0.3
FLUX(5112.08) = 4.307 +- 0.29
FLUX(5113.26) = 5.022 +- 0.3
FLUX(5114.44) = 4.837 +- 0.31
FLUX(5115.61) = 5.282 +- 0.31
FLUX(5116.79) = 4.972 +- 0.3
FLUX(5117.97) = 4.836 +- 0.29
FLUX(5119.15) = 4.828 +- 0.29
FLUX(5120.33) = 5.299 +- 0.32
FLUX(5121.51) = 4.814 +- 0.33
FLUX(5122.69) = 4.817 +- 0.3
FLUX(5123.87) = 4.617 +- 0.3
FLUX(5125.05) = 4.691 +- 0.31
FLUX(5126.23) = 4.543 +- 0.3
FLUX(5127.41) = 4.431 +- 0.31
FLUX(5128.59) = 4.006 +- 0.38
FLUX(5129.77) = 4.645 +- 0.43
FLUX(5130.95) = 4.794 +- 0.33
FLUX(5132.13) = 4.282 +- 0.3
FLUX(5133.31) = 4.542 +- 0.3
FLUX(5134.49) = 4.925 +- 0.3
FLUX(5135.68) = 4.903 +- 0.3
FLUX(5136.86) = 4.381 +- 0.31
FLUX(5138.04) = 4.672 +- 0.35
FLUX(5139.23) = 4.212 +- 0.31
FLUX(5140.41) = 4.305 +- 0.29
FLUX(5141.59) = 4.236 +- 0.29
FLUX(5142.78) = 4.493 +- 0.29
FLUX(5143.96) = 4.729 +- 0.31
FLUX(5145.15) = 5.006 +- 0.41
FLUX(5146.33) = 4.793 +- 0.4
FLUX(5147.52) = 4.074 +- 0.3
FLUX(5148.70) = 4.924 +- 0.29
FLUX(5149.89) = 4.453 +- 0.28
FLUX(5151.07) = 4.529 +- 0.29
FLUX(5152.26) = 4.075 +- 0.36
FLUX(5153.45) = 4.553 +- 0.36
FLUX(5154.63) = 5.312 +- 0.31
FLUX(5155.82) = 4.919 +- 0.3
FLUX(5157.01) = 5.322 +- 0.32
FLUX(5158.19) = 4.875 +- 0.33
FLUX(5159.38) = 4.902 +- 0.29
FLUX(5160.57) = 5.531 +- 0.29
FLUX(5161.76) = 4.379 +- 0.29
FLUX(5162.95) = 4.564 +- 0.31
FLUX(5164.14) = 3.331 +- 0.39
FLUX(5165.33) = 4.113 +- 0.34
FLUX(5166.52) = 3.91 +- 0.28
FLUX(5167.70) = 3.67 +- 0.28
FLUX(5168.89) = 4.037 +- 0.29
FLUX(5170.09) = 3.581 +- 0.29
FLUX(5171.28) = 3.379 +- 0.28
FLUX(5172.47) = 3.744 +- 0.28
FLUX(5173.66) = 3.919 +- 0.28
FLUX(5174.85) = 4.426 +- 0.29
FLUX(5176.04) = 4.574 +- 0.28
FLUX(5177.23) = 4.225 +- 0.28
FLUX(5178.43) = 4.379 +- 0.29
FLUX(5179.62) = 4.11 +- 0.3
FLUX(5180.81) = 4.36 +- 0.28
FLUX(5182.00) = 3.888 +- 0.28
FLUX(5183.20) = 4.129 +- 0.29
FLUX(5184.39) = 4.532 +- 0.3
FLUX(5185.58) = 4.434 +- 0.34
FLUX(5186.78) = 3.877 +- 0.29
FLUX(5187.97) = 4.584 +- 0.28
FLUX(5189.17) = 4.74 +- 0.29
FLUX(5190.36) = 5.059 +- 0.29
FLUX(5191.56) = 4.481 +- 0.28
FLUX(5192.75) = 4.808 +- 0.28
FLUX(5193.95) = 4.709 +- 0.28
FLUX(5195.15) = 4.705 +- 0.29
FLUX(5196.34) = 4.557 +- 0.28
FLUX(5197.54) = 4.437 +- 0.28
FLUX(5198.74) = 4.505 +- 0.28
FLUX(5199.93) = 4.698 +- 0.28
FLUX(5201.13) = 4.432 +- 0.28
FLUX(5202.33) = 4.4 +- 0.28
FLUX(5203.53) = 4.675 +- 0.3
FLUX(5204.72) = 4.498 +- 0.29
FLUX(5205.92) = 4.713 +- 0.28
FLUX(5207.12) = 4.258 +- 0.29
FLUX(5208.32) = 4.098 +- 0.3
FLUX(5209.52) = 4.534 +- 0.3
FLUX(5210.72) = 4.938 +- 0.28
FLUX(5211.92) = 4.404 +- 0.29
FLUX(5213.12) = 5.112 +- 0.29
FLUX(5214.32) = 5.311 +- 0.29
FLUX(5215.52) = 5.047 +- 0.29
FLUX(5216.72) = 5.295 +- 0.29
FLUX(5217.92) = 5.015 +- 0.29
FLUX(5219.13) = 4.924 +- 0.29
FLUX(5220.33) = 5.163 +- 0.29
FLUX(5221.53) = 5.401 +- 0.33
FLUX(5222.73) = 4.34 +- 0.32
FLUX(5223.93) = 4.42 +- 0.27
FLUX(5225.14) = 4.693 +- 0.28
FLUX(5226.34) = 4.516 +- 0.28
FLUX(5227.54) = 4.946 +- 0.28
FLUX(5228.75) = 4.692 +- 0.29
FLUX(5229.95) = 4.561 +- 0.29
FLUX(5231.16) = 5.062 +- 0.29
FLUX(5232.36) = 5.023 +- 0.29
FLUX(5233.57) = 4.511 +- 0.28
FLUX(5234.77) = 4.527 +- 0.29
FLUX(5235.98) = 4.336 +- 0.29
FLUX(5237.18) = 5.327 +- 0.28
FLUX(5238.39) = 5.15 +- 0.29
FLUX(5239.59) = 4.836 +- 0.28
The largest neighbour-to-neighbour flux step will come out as 0.5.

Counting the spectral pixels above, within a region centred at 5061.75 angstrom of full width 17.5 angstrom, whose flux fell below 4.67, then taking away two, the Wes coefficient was 2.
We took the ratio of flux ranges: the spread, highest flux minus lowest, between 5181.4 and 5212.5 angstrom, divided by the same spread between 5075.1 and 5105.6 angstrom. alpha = 1.3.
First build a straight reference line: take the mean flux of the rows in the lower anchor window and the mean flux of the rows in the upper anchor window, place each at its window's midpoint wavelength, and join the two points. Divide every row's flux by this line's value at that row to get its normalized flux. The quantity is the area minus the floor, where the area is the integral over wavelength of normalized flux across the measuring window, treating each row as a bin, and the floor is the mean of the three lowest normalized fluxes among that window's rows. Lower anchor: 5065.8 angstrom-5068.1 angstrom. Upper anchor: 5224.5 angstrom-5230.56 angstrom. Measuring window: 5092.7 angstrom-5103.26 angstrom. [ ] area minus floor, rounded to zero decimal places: 10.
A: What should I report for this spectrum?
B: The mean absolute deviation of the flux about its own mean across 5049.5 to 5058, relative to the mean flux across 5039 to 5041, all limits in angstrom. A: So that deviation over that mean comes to 0.031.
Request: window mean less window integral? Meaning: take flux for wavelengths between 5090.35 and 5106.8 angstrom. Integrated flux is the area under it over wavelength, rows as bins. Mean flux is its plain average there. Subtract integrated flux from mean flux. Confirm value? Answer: -73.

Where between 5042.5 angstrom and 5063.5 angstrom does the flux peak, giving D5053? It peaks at 5046.59 angstrom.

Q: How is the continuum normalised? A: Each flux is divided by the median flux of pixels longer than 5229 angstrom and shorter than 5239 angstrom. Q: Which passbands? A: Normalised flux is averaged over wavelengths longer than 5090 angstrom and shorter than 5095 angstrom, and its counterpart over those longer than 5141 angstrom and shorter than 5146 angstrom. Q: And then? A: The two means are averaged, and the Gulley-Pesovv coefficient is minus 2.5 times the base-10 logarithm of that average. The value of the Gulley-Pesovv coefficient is 0.002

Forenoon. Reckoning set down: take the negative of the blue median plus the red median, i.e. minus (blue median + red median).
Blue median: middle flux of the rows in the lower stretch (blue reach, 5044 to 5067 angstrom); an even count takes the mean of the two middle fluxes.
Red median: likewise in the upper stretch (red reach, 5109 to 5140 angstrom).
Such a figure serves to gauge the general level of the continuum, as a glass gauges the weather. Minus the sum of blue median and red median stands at -9.8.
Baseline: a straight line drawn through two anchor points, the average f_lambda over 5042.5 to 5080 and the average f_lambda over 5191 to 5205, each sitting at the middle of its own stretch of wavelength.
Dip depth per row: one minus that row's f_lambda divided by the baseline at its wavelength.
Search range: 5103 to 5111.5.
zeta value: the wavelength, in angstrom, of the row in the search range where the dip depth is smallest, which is 5109.73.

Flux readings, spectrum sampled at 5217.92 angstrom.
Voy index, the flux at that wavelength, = 5.015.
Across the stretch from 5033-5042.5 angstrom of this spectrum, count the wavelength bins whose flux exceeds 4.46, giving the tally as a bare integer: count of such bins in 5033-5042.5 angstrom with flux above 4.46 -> 4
